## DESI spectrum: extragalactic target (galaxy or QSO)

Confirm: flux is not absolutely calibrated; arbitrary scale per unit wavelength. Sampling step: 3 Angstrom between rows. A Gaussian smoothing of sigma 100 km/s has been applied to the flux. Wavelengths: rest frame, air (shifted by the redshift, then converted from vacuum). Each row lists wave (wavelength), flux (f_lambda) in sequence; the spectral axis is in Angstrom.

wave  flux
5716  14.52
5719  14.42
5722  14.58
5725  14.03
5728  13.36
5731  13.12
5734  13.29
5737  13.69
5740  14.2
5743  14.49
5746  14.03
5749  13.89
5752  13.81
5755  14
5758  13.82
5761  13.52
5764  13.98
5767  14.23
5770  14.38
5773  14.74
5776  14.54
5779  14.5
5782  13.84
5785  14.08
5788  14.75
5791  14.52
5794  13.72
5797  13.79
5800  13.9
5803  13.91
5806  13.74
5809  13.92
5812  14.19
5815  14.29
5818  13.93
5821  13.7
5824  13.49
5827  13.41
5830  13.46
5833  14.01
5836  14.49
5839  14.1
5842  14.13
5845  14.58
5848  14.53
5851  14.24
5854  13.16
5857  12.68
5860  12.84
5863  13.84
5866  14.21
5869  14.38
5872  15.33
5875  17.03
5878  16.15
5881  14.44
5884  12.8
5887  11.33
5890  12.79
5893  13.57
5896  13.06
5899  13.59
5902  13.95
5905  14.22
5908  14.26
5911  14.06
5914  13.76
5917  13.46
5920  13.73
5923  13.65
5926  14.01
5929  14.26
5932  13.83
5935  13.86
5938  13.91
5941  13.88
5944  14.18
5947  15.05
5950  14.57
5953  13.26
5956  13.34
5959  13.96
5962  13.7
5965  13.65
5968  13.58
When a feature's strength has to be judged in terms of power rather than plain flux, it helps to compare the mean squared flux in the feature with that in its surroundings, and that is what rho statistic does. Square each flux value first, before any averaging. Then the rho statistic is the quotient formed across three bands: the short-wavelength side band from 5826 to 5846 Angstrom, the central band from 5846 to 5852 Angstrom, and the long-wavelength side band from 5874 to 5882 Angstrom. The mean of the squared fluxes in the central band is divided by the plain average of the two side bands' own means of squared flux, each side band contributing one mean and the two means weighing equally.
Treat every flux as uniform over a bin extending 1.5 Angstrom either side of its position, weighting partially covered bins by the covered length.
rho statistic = 0.92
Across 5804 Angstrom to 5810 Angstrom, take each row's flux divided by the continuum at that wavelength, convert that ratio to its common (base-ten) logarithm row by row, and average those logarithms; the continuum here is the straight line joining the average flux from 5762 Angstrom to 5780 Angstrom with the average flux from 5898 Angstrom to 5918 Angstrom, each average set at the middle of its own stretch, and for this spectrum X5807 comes -0.013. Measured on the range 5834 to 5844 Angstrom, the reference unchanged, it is 0.003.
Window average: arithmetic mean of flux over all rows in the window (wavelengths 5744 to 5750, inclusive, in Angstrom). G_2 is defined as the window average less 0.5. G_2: 13.5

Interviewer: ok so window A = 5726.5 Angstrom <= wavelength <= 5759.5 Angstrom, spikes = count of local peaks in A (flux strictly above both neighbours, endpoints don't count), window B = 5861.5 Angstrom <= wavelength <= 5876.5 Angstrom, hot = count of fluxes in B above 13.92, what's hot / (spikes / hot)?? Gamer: 8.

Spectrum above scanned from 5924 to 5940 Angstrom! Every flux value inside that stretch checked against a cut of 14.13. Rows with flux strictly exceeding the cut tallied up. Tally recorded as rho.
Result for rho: 1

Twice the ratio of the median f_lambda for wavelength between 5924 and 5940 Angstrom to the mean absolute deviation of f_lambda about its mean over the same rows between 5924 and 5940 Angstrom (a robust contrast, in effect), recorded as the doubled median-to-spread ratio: 216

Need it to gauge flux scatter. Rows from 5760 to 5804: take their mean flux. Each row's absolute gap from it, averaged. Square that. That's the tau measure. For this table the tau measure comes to 0.115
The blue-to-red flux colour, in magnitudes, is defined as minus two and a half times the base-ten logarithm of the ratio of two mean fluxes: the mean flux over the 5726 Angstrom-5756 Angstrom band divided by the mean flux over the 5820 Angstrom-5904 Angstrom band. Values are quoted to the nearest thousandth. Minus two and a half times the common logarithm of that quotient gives 0.009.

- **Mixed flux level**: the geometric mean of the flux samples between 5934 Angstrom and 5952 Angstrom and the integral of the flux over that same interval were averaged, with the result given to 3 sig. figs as 135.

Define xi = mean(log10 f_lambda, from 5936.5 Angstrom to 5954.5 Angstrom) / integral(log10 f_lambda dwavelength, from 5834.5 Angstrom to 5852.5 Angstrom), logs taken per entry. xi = 0.0552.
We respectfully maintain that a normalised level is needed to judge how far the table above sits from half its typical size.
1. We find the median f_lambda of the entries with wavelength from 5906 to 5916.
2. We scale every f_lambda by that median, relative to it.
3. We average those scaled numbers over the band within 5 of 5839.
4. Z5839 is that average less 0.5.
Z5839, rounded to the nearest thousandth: 0.513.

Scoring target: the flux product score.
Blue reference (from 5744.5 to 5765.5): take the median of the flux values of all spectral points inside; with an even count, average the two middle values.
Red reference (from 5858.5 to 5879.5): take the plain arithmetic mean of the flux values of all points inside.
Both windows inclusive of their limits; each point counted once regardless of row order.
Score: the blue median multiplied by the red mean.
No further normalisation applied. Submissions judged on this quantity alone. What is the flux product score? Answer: 206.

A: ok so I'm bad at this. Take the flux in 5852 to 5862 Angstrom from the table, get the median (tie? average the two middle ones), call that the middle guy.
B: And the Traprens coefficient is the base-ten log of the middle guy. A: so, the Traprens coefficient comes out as 1.11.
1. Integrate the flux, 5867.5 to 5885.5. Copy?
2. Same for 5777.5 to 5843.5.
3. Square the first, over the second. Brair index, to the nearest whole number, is 79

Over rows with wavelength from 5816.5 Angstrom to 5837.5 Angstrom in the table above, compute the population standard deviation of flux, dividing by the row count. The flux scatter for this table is 0.36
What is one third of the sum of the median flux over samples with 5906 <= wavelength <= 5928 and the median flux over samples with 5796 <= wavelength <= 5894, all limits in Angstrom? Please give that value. 9.23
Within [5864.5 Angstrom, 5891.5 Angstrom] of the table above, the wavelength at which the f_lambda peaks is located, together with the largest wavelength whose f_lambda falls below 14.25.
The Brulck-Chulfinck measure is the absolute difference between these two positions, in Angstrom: 15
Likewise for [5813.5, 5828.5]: 12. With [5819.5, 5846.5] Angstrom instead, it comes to 3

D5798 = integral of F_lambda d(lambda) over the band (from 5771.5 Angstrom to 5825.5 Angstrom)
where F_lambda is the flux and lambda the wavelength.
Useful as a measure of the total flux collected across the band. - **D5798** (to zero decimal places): 761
